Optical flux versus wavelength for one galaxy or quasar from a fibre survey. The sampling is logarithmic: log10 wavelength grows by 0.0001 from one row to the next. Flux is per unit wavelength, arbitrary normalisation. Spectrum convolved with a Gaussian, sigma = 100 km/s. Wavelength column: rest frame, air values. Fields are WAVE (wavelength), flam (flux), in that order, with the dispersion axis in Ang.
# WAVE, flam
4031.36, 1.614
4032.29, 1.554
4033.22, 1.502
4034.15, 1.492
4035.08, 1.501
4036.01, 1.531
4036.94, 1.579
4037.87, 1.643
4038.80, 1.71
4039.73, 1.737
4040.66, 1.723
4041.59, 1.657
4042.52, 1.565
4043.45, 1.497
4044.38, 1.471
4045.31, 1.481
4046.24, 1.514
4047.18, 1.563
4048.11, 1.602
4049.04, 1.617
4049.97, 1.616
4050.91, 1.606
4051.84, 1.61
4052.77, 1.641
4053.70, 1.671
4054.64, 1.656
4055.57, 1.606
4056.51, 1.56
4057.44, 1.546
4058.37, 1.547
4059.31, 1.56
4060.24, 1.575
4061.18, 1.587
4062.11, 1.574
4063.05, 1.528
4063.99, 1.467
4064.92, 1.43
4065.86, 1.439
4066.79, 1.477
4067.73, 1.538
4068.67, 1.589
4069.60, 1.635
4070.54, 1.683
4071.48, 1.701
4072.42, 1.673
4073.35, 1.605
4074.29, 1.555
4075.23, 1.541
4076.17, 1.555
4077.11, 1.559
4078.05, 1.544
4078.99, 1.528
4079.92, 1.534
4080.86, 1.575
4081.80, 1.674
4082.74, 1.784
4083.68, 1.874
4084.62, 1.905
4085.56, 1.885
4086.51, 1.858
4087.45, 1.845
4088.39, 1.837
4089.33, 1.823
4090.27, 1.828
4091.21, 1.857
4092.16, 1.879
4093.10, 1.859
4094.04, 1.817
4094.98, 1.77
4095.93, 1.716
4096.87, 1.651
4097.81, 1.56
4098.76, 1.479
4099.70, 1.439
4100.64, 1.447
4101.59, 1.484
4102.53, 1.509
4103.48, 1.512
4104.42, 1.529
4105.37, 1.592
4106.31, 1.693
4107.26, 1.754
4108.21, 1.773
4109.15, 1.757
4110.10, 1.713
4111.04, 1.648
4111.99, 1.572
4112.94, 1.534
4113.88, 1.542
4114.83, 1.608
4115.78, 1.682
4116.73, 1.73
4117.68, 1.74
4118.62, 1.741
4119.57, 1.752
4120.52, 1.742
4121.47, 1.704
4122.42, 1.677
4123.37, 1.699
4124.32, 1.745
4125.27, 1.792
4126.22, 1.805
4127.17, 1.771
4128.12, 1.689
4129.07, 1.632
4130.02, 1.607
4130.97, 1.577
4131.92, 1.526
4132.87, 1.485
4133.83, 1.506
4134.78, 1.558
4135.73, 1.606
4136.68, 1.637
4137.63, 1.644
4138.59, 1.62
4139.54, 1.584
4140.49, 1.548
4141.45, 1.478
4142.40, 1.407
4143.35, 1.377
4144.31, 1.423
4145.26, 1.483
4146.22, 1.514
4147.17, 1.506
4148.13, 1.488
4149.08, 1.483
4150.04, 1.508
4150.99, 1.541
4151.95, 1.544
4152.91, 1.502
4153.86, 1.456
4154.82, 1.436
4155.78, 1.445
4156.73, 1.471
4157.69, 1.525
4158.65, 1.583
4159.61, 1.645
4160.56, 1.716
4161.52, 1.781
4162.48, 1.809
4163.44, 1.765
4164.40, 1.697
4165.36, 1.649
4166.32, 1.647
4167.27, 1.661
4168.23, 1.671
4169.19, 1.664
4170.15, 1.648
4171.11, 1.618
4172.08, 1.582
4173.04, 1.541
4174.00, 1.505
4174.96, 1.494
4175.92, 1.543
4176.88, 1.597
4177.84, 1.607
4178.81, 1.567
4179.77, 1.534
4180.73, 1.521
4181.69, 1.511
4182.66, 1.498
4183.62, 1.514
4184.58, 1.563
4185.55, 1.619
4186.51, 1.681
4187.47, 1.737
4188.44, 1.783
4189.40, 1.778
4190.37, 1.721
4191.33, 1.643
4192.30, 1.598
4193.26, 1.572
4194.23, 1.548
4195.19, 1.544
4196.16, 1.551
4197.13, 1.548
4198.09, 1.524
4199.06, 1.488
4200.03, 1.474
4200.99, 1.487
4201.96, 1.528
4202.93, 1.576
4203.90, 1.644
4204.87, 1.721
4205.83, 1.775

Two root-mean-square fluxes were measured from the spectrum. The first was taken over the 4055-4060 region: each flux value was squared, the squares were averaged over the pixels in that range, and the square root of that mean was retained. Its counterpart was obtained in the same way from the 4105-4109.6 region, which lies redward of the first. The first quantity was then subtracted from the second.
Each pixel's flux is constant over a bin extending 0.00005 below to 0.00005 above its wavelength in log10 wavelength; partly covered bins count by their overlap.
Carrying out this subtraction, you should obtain 0.15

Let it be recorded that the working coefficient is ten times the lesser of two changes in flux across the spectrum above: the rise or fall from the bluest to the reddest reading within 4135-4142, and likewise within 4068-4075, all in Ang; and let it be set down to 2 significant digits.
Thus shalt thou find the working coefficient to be -1.3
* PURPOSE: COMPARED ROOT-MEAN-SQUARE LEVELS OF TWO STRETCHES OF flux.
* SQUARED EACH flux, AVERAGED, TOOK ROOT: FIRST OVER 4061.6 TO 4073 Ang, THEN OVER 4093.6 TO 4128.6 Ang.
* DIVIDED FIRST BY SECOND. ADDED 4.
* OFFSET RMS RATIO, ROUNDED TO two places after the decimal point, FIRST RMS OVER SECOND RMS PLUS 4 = 4.94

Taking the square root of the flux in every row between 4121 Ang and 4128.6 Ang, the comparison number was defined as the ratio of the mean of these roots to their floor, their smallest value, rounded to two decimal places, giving 1.02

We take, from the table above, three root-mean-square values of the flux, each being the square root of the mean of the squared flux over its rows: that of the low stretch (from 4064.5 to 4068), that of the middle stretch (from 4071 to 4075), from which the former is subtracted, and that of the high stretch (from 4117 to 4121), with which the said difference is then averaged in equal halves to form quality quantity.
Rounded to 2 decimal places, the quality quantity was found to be 0.95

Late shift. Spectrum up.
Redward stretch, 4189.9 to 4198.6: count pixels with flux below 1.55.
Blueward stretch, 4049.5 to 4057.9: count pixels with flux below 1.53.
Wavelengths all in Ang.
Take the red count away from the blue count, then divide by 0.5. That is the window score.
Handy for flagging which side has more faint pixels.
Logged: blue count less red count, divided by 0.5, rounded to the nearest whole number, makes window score -8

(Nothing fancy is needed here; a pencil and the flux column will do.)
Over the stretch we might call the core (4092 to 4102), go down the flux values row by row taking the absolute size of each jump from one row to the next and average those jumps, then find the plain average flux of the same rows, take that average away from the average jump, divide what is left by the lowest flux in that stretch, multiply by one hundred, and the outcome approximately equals -111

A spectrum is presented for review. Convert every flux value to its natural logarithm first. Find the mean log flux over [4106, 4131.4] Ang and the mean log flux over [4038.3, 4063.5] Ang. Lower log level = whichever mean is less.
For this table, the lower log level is 0.465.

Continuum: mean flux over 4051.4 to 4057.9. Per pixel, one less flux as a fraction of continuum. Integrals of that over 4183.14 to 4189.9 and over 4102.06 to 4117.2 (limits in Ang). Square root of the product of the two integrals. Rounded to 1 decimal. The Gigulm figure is 0.2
